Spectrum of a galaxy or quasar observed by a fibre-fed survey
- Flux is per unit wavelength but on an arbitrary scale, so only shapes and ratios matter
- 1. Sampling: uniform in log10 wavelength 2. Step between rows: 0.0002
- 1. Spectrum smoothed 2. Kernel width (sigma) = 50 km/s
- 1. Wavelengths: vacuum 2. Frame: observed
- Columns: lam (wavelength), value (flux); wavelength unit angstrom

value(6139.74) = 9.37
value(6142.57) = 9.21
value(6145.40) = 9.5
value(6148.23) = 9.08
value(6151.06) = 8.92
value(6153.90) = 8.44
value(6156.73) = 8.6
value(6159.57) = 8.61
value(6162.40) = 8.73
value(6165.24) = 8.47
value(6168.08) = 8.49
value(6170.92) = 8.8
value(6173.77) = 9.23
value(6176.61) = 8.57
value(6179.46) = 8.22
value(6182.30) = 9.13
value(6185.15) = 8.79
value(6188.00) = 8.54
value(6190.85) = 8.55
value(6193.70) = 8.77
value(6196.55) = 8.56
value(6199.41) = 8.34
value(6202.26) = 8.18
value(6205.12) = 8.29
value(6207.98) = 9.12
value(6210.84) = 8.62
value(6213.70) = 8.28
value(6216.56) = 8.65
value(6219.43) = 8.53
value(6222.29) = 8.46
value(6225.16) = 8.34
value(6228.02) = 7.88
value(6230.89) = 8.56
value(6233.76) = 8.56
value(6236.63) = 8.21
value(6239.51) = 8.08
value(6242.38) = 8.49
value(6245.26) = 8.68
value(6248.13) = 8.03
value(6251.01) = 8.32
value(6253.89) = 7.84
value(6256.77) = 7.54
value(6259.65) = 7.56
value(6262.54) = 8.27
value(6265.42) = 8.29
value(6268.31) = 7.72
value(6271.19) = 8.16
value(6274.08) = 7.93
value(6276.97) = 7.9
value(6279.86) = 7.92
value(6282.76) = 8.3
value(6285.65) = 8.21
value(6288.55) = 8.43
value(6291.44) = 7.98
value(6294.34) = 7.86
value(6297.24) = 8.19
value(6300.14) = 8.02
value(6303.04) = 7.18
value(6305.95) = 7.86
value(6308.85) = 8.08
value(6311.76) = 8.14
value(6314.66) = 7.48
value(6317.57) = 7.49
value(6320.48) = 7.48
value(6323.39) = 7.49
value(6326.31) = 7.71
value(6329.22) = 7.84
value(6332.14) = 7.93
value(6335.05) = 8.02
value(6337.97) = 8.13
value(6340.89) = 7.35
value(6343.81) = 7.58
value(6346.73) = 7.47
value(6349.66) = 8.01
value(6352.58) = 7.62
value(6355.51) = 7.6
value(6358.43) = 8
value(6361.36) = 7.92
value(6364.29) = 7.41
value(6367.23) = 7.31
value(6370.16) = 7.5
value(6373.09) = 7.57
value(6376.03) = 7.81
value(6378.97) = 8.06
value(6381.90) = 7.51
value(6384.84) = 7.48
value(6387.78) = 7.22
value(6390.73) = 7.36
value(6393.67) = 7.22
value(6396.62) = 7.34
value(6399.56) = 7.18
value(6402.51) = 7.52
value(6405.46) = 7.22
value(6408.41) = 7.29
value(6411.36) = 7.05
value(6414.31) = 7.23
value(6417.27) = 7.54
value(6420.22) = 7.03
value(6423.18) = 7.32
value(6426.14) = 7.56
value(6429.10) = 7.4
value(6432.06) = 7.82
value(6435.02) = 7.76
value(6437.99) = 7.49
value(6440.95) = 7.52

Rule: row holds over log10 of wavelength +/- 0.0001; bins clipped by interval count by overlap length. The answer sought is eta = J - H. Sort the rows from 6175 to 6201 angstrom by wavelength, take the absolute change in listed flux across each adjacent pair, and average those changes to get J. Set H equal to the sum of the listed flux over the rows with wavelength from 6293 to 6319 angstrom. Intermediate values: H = 70.3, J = 0.31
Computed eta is -70.0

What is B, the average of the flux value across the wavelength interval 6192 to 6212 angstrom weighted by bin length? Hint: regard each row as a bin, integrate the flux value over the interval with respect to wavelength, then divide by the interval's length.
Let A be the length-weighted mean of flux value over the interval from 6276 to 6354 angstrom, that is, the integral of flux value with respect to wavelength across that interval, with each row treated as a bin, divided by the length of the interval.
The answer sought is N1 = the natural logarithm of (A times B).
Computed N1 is 4.21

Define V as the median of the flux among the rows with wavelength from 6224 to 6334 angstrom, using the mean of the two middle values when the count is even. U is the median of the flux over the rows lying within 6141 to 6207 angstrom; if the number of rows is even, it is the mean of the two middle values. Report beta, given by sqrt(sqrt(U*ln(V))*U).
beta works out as 6.0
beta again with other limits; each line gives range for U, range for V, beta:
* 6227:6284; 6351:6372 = 5.7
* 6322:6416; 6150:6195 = 5.5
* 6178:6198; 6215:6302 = 6.0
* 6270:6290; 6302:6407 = 5.8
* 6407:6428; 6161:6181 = 5.4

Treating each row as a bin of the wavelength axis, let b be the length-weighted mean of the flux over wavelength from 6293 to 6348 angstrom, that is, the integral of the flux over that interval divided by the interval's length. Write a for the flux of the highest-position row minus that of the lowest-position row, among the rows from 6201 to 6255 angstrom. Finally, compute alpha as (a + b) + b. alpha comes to 15.2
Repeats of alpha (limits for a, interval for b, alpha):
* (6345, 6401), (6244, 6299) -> 15.8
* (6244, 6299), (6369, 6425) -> 14.3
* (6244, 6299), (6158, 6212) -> 16.8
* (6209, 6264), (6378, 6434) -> 14.4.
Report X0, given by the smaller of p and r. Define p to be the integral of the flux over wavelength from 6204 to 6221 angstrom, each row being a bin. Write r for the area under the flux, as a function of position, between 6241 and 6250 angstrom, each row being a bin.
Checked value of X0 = 76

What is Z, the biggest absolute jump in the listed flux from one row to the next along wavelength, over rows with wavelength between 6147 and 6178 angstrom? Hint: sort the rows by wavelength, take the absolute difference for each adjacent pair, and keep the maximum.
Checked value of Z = 0.7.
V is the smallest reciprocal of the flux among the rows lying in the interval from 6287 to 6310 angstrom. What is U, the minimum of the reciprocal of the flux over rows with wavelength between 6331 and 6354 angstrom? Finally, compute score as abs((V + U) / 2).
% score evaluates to 0.121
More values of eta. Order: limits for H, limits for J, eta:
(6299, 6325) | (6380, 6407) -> -69.0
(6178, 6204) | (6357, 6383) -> -76.8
